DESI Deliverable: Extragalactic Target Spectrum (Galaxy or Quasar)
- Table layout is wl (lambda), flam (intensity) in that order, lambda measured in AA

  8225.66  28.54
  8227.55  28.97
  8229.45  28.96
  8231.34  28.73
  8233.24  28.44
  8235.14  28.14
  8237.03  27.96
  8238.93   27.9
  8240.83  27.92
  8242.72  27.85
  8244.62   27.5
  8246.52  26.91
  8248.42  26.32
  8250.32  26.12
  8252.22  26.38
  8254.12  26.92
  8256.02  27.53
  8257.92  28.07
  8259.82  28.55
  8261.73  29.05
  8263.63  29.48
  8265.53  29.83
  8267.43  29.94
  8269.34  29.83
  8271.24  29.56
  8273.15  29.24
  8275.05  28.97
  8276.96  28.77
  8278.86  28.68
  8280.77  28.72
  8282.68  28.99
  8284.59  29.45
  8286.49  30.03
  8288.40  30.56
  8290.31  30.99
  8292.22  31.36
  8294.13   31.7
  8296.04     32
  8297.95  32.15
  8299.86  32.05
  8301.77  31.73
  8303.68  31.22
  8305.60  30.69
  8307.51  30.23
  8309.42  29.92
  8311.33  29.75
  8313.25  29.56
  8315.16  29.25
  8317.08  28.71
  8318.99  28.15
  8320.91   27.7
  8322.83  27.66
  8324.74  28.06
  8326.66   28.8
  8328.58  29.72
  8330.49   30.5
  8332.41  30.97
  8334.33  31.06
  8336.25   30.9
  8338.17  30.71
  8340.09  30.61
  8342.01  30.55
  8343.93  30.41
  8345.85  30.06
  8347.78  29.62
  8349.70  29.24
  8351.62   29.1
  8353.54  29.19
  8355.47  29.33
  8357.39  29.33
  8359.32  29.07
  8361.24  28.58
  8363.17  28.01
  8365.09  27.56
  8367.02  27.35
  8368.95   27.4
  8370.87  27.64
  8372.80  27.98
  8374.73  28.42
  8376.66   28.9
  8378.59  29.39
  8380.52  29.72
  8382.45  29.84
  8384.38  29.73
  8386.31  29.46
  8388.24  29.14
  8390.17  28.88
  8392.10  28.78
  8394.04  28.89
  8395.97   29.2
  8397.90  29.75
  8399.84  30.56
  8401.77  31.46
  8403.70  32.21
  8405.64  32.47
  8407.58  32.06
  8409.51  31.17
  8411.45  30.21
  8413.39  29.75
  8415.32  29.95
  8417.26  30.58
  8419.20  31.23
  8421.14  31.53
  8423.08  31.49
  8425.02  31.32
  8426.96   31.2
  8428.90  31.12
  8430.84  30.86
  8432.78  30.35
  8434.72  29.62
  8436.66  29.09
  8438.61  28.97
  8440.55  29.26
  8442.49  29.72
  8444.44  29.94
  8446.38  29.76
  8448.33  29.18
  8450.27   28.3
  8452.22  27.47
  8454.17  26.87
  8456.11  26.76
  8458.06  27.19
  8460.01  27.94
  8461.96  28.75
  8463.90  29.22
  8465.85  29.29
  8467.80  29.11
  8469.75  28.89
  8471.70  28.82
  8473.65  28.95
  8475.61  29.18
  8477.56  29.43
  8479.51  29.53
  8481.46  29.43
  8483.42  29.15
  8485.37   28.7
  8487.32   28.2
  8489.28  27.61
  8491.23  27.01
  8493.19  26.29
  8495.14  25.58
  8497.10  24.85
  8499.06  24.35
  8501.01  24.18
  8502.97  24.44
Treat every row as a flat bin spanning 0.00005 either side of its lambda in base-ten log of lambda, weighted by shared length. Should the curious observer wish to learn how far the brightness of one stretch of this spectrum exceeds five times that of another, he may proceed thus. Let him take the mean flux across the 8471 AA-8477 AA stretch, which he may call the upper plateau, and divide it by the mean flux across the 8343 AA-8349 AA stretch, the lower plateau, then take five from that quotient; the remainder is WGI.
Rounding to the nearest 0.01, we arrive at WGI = -4.03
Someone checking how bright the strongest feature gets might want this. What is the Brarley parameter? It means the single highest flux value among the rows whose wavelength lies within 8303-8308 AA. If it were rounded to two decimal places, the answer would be 31.22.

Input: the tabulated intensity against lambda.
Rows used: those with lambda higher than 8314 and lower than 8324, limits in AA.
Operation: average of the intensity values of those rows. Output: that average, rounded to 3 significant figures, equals 28.3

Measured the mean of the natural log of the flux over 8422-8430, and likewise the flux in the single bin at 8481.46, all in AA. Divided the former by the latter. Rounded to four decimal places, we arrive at 0.1170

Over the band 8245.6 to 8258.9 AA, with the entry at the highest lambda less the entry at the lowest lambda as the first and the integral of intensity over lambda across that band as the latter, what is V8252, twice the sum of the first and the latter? 718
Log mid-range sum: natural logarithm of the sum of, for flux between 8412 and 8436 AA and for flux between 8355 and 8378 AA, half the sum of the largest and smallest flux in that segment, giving 4.08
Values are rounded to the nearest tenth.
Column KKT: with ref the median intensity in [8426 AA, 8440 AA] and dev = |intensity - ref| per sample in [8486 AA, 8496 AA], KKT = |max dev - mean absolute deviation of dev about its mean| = 4.0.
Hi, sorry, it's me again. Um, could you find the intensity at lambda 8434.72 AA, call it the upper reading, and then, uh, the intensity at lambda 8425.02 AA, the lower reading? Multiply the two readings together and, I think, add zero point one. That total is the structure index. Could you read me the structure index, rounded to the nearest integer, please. 928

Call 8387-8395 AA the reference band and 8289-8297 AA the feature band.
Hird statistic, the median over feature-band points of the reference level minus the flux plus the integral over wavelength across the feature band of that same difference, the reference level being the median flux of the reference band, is -23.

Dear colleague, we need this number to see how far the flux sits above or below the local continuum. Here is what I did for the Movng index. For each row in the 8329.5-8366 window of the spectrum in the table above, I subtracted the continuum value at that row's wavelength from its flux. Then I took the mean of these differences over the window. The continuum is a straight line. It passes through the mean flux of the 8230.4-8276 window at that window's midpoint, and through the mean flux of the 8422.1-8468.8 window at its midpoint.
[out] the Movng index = 1.0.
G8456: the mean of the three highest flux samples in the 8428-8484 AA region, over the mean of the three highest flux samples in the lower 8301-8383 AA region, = 0.98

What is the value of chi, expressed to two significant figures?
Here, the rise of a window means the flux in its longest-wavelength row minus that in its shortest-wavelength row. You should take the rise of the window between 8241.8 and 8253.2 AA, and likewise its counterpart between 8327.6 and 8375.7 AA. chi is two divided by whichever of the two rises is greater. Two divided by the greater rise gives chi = -1.5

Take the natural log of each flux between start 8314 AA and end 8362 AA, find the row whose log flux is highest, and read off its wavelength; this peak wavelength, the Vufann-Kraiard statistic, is 8334.33 AA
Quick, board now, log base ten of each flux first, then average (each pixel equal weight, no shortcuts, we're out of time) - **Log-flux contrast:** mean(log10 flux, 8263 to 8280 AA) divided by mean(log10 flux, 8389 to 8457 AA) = 0.99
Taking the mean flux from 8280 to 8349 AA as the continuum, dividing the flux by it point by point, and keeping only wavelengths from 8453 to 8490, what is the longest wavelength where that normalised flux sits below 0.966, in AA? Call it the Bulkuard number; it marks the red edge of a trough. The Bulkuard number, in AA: 8489.28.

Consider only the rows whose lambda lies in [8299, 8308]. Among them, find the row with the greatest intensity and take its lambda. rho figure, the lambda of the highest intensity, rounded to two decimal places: 8299.86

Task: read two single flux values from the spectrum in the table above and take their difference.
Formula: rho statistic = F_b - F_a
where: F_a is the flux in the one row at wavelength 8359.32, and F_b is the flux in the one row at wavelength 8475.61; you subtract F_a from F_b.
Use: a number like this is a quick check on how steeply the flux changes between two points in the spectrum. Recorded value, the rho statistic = 0.1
